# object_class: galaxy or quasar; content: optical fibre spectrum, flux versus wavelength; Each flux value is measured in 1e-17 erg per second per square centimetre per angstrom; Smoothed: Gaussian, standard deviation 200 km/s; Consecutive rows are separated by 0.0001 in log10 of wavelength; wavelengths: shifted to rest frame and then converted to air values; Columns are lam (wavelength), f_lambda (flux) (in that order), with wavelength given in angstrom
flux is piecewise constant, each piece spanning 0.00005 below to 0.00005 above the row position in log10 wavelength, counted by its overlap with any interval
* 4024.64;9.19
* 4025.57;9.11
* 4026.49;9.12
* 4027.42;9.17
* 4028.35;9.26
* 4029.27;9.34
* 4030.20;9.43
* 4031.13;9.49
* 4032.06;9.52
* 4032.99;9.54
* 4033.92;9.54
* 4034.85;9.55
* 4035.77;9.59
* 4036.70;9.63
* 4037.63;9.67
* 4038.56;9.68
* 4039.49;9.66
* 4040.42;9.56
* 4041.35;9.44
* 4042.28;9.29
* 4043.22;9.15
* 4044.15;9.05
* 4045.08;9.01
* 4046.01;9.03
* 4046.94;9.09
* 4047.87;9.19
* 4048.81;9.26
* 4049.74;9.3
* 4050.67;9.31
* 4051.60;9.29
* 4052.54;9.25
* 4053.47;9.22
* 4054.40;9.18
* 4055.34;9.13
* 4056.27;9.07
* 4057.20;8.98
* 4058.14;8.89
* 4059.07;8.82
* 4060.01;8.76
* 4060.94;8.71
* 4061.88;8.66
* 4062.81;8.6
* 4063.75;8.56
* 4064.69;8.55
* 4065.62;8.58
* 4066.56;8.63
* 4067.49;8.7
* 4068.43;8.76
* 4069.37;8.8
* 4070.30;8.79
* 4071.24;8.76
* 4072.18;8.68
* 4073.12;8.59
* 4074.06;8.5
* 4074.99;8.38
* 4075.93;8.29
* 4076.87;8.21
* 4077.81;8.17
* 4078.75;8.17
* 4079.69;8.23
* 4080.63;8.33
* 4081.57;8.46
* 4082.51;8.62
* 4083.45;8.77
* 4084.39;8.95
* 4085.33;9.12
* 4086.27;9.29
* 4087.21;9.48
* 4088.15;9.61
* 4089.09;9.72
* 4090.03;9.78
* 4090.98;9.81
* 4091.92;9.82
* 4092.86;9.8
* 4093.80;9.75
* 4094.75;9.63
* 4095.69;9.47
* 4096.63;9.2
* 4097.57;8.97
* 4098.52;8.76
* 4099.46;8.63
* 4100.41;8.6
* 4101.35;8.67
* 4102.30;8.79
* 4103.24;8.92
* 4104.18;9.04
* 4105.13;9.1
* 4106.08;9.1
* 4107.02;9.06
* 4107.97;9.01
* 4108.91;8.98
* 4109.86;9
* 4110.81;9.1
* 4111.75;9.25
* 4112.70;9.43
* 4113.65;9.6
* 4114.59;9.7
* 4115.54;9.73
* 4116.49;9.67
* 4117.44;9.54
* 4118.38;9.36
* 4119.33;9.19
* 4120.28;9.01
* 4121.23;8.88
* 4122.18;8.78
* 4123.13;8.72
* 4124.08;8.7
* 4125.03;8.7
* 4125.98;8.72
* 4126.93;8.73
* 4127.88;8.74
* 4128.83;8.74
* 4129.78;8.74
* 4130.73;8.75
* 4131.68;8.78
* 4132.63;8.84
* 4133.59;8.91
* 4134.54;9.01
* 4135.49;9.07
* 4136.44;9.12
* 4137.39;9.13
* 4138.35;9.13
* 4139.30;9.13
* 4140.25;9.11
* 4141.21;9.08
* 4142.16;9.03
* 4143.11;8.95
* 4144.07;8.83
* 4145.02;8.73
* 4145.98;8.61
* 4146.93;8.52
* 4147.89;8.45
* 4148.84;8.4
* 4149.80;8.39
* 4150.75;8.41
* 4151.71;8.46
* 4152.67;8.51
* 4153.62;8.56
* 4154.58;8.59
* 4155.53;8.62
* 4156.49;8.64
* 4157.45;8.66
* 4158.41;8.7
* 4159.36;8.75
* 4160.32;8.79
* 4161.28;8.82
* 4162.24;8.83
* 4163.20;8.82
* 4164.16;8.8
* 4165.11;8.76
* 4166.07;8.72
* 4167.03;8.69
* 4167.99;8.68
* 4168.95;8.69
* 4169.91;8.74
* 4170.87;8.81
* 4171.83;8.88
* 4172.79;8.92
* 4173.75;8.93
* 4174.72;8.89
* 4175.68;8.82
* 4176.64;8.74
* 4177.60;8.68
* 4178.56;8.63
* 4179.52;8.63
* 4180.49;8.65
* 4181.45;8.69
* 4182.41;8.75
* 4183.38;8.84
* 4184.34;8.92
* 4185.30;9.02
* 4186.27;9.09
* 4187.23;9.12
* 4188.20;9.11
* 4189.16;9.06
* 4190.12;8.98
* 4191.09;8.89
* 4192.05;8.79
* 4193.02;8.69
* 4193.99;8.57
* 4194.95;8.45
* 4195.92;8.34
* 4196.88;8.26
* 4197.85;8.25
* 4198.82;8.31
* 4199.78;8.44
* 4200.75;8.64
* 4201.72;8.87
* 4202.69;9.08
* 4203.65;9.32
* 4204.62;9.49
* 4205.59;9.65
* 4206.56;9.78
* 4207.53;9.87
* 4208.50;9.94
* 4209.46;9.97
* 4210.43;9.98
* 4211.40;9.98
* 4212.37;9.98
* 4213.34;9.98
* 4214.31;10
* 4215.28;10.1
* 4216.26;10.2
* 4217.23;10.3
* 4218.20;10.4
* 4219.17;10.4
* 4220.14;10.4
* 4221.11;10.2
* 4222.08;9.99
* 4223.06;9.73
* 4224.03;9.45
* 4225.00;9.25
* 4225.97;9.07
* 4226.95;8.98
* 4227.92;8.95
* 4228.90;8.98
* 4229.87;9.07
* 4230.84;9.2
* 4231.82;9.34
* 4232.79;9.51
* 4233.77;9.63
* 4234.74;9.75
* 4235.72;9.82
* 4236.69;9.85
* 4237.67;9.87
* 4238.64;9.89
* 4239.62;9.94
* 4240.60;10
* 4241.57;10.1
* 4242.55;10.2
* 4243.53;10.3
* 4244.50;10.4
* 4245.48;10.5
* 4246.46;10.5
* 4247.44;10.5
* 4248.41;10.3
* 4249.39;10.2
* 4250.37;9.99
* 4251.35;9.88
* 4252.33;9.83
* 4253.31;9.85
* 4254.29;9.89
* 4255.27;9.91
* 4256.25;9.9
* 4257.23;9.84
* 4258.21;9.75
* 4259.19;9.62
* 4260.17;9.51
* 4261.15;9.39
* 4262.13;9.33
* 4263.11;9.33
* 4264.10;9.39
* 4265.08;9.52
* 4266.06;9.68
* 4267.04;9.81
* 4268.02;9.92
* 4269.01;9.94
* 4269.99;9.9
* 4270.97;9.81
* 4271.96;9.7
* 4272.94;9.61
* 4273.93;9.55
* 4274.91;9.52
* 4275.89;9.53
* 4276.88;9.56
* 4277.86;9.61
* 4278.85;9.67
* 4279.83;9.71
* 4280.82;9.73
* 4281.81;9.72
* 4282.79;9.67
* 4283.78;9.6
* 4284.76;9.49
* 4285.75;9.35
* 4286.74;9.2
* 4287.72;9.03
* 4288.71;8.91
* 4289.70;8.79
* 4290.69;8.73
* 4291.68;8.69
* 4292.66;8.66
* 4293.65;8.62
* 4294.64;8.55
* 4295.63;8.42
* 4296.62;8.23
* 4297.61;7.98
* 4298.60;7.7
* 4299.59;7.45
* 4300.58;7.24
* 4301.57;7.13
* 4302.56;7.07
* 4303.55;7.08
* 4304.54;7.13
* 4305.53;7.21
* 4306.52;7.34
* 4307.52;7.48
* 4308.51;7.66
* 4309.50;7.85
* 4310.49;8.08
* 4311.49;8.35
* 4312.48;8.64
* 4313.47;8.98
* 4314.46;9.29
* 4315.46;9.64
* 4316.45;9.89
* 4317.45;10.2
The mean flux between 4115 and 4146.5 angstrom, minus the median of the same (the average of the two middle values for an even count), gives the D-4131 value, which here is 0.065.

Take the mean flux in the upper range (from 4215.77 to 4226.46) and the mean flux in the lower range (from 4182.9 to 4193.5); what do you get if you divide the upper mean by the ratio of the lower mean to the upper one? 11.0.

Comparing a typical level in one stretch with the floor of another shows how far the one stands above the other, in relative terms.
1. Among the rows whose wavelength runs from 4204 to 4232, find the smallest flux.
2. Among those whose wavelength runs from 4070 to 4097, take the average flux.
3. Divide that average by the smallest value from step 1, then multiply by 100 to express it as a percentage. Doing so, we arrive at 100.3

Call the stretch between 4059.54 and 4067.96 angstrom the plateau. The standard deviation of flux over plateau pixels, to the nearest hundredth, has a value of 0.07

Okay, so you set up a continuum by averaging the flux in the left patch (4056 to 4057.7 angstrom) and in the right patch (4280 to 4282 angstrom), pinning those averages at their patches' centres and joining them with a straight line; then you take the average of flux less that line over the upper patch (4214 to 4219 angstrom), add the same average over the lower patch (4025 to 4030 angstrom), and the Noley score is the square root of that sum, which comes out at 1.0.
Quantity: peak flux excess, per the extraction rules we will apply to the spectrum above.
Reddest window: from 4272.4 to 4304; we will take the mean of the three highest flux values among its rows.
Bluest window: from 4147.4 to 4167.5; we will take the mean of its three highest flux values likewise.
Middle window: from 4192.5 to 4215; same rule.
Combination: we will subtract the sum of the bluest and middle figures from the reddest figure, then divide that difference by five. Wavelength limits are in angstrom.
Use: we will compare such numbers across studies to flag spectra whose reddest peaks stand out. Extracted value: -1.8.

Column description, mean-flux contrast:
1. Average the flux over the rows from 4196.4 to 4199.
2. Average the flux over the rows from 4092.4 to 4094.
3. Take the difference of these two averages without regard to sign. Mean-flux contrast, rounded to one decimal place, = 1.5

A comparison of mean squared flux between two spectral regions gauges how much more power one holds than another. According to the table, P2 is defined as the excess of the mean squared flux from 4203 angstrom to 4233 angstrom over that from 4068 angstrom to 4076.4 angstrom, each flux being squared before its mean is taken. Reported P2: 20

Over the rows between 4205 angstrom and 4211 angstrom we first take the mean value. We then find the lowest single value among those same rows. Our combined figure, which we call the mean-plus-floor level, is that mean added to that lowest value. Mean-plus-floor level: 19.5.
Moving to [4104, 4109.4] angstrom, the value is 18.0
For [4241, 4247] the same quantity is 20.4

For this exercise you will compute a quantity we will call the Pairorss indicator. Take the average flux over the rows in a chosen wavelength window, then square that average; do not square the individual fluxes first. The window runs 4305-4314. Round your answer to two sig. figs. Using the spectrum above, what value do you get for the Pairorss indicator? 63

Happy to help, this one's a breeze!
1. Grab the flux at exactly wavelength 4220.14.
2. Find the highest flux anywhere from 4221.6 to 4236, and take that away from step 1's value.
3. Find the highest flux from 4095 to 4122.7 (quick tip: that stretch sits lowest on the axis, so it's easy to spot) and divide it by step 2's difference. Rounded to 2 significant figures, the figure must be 24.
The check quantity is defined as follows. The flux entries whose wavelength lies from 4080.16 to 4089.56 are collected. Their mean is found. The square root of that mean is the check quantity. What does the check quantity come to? 3.01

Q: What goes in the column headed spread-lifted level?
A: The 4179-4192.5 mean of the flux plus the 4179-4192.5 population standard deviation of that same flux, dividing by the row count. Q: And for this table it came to 9.1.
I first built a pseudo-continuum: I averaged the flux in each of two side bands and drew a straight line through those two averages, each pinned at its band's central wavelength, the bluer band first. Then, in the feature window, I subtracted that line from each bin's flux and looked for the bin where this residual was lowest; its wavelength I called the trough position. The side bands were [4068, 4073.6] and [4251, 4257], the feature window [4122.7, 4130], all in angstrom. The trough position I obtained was 4125.03 angstrom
